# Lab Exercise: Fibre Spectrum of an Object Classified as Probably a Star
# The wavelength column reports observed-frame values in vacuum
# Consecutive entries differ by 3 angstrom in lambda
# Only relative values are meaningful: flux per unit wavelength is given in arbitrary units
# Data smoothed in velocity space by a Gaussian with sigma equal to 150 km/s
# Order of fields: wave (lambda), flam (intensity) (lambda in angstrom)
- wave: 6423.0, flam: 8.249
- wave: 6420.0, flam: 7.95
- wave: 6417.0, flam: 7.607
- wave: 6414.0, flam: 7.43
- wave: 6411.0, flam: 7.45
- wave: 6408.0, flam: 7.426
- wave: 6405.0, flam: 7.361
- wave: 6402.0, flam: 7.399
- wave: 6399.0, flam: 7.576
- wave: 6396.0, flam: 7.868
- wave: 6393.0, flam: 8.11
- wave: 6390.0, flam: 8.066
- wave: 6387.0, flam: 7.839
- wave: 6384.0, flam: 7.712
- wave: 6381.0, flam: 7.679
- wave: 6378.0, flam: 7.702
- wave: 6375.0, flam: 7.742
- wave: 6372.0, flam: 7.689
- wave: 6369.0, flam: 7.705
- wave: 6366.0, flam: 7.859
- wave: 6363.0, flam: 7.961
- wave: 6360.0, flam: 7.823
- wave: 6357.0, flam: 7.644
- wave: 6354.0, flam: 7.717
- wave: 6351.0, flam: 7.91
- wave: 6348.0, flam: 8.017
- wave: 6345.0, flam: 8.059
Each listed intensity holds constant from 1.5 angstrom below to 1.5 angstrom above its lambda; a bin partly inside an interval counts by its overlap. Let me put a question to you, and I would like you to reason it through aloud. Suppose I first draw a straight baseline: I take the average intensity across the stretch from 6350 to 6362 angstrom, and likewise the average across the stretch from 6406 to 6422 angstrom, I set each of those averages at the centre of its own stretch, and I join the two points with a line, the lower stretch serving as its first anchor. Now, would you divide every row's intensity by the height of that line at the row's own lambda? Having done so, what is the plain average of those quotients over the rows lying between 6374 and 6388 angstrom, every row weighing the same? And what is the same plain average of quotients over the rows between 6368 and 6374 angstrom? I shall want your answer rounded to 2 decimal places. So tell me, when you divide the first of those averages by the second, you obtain 1.01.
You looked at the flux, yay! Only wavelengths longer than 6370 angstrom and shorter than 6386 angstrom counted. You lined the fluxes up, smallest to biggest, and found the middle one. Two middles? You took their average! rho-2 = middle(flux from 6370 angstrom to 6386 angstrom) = 7.70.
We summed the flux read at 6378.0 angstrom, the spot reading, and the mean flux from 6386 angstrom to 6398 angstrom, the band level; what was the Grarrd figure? 15.7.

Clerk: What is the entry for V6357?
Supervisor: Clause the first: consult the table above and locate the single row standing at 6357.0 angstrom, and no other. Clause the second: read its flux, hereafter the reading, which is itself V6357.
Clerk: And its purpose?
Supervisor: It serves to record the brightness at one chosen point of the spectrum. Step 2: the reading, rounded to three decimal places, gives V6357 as 7.644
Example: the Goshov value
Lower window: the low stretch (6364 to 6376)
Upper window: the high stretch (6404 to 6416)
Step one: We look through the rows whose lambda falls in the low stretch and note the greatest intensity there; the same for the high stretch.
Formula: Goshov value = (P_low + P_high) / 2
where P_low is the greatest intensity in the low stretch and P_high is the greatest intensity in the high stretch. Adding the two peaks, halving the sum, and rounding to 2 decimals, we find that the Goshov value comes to 7.65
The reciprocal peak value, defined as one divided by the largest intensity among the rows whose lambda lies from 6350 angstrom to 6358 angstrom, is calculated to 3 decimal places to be 0.126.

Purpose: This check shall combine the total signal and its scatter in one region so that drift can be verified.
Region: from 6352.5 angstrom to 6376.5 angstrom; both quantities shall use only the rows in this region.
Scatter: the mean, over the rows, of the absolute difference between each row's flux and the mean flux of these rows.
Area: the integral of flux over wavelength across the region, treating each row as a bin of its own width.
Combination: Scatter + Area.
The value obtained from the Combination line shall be 187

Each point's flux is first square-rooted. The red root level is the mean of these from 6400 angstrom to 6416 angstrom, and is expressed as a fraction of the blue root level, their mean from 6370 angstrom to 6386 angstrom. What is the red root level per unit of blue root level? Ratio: 0.98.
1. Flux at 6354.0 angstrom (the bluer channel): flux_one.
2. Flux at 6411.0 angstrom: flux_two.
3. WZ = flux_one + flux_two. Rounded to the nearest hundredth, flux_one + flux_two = 15.17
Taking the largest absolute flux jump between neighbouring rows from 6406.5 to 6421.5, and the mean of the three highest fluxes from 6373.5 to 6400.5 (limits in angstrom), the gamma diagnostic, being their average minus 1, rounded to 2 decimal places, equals 3.18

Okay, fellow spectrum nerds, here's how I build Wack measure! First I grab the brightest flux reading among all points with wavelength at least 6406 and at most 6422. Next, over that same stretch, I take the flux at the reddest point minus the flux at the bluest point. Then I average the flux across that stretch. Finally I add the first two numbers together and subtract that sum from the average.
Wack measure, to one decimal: -0.9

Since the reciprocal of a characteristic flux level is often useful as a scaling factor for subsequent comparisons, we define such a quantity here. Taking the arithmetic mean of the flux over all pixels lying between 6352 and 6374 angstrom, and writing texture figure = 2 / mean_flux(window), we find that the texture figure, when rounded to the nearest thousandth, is 0.257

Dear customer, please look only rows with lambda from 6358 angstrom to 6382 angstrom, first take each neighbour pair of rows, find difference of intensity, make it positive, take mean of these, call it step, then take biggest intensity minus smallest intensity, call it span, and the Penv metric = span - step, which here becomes 0.21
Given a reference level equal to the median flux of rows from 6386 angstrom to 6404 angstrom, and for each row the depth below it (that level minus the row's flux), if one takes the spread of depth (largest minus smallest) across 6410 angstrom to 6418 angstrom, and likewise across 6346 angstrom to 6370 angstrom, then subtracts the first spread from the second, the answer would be 0.20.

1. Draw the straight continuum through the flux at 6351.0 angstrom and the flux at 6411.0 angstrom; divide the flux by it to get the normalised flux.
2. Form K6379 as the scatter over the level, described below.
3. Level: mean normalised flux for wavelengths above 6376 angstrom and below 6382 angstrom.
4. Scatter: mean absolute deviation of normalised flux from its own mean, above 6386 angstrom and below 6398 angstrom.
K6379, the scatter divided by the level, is 0.0154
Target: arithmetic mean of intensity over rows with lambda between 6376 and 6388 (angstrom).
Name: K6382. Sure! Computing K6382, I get 7.73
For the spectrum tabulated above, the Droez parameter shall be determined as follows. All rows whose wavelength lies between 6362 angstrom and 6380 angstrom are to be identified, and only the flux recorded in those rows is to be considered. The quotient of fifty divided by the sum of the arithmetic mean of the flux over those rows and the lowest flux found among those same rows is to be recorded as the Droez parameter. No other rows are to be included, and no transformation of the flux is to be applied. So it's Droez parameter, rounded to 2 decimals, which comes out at 3.23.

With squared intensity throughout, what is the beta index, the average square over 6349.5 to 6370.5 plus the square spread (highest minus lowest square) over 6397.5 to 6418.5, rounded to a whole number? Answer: 65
